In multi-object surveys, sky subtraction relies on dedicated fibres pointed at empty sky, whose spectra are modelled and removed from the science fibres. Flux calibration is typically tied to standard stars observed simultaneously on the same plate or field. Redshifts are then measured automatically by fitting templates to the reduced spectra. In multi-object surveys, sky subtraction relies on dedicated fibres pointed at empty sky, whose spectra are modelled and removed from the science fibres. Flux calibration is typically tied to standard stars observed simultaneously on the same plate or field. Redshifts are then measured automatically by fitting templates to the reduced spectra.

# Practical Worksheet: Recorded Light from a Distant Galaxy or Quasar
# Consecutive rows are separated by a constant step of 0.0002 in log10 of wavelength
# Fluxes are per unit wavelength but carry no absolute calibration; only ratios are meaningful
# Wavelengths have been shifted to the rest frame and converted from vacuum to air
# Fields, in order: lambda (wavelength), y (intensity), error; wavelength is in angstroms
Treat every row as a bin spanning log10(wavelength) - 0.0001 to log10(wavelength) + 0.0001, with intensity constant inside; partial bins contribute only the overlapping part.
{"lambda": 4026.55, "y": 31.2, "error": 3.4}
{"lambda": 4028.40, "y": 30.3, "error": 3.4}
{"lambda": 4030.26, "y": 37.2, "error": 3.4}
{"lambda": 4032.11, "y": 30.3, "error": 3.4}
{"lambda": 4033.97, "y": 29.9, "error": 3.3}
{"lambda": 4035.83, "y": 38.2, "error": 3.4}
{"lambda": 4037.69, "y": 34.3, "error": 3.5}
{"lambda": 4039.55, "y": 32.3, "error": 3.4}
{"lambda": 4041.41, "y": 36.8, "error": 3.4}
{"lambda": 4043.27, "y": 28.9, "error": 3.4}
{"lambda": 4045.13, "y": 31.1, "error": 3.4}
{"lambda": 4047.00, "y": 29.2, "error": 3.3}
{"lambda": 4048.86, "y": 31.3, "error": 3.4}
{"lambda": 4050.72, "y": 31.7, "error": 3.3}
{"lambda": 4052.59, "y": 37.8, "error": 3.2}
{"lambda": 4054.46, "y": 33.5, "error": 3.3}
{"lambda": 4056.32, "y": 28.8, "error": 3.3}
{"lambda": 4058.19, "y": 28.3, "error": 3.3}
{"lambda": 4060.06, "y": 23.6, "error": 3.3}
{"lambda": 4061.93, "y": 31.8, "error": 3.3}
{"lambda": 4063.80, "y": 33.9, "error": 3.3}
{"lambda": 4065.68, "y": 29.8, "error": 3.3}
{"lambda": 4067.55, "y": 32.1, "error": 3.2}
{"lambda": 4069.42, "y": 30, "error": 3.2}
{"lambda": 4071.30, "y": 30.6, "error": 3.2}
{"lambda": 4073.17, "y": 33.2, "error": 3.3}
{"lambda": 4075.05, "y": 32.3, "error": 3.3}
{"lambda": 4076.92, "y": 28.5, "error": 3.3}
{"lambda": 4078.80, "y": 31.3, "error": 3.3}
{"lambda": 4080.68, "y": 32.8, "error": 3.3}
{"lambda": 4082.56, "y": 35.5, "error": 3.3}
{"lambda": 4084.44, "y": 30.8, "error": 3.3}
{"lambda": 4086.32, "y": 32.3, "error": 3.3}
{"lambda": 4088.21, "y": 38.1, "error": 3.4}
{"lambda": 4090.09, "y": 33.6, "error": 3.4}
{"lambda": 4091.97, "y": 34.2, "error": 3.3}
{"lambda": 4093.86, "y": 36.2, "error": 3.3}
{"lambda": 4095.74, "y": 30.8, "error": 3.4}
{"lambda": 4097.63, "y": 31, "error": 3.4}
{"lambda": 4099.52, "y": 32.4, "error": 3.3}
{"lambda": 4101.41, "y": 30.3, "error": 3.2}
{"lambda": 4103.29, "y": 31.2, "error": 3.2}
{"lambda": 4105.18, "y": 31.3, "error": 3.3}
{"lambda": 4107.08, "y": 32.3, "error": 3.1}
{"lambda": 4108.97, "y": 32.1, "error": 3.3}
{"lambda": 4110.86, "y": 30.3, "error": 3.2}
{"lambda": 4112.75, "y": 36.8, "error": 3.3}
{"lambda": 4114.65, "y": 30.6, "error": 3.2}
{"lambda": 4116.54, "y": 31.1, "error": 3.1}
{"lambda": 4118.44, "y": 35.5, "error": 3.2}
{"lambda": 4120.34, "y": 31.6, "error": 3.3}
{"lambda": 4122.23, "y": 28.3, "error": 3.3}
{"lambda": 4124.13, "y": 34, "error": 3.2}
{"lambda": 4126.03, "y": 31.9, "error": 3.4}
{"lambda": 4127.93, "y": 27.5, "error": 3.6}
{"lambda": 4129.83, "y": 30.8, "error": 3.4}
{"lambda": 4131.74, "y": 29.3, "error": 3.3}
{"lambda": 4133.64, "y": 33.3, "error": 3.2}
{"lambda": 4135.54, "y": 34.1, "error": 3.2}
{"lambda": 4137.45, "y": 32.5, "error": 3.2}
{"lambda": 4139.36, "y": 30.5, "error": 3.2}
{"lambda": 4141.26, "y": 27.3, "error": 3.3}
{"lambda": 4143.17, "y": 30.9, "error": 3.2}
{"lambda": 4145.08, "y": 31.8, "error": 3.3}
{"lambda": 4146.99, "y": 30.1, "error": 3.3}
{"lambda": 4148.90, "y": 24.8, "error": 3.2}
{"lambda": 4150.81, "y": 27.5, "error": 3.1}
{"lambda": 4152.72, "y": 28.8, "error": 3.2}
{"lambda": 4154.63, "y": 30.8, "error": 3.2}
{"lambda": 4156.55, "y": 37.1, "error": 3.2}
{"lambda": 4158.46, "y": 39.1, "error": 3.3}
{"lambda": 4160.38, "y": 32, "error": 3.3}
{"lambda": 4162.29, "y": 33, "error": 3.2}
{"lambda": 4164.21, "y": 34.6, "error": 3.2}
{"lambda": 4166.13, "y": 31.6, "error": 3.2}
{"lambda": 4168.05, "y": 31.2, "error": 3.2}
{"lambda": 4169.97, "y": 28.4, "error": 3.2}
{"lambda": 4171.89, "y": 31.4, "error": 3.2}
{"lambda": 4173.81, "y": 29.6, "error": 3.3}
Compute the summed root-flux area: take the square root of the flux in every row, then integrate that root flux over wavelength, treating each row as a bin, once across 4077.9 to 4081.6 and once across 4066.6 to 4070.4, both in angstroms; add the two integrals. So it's 42.1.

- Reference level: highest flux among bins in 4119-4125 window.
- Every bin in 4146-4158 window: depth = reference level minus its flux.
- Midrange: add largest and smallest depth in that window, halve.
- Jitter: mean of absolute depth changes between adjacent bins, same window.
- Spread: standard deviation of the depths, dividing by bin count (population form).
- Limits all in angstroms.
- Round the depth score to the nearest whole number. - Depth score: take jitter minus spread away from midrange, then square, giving 11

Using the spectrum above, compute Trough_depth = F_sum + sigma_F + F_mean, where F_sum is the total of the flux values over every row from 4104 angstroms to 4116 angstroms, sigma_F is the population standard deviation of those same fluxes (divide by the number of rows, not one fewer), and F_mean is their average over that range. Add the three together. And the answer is 228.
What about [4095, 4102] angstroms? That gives 156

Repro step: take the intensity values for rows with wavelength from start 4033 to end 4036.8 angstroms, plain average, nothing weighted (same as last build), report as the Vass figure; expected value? 34.0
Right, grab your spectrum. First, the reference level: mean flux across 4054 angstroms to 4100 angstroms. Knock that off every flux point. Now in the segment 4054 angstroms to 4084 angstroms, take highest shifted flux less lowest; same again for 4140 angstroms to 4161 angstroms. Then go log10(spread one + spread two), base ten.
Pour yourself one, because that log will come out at 1.42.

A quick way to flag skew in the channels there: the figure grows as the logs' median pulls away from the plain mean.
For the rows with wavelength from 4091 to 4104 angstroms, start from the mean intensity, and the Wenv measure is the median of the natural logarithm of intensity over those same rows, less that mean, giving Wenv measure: -28.9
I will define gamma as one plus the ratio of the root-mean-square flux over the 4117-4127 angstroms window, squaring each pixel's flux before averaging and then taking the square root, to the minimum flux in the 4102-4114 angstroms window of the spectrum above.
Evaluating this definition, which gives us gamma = 2.07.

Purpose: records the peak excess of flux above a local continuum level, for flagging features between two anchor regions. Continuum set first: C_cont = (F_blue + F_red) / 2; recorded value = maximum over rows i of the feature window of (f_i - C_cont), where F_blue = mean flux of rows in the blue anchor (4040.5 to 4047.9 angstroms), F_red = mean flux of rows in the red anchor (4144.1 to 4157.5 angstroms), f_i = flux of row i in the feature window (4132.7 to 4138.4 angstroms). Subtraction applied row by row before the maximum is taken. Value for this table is 3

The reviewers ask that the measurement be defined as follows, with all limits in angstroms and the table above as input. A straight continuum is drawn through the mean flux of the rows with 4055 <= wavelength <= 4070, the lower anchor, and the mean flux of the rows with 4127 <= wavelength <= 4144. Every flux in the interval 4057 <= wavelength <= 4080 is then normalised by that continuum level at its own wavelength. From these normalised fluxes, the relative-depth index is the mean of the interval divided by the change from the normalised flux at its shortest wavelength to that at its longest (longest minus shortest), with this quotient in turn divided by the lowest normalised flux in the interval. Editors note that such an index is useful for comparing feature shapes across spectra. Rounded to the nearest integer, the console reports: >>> 14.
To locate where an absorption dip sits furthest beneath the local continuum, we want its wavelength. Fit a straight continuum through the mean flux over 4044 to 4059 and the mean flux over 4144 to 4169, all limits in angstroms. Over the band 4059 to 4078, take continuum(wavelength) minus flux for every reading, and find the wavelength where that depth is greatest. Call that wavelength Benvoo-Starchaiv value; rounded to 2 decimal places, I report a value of 4060.06 angstroms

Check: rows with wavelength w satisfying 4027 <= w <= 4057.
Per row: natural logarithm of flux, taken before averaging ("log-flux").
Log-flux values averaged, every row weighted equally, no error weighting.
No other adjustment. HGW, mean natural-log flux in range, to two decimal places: 3.48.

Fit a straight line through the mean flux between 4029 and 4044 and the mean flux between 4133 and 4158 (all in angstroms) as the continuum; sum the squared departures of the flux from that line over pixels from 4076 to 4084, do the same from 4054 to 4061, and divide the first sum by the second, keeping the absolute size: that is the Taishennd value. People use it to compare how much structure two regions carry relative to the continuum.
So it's 0.2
